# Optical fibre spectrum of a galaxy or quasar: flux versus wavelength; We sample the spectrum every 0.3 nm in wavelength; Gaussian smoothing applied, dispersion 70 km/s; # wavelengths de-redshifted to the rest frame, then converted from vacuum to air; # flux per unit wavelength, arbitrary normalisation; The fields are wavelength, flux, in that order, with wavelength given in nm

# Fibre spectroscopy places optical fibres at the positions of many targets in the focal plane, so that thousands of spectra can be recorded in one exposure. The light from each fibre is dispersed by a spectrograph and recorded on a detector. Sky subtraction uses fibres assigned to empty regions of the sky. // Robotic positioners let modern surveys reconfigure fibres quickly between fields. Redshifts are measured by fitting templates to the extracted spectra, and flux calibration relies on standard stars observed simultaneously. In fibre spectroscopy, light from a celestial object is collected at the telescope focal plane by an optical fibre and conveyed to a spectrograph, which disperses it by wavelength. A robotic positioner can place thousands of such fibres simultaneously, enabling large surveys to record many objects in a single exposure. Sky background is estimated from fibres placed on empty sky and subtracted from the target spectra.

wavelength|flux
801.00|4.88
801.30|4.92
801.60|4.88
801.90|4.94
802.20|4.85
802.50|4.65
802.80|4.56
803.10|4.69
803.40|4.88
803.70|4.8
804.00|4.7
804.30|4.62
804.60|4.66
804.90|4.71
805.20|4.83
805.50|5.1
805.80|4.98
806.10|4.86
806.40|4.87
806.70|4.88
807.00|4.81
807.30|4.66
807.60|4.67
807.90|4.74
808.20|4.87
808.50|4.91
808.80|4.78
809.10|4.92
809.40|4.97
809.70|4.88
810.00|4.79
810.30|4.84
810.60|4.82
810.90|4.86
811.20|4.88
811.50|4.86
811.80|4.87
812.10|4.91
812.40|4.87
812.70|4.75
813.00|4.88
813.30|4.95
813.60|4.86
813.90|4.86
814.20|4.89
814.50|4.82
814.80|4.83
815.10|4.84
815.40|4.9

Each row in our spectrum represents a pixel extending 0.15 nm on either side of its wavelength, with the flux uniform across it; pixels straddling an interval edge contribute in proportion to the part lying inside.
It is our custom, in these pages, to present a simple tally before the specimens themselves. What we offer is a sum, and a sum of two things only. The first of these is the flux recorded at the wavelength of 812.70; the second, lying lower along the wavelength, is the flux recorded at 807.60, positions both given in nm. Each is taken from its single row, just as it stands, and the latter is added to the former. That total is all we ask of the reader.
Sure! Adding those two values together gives 9.42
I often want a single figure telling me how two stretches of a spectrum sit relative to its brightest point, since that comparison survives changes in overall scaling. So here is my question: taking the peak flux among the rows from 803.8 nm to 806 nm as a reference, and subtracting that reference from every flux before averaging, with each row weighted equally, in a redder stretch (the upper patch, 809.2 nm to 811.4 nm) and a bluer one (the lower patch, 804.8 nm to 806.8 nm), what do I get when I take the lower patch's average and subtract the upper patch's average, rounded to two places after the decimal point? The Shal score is 0.03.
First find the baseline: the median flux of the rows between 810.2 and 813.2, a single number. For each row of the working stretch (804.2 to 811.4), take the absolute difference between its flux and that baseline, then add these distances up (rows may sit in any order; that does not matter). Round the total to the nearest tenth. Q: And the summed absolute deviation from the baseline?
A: 2.1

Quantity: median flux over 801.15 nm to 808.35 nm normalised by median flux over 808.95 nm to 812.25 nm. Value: 0.990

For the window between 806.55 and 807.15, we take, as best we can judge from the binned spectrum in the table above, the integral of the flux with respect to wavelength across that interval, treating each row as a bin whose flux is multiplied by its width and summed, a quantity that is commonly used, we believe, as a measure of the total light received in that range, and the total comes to 2.907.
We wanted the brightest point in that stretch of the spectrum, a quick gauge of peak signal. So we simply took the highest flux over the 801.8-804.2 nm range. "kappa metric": 4.94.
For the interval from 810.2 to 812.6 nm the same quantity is 4.91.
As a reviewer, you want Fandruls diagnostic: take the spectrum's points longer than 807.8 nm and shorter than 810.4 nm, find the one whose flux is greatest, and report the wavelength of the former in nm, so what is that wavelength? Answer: 809.40 nm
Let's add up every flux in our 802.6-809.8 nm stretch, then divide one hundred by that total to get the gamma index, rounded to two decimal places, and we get 0.87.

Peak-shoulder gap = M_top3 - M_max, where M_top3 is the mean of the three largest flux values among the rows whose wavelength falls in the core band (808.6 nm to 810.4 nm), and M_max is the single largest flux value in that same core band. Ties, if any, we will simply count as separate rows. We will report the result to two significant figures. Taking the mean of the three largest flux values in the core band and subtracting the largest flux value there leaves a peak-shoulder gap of -0.047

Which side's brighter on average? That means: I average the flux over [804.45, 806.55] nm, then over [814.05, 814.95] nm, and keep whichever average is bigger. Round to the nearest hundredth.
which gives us 4.86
